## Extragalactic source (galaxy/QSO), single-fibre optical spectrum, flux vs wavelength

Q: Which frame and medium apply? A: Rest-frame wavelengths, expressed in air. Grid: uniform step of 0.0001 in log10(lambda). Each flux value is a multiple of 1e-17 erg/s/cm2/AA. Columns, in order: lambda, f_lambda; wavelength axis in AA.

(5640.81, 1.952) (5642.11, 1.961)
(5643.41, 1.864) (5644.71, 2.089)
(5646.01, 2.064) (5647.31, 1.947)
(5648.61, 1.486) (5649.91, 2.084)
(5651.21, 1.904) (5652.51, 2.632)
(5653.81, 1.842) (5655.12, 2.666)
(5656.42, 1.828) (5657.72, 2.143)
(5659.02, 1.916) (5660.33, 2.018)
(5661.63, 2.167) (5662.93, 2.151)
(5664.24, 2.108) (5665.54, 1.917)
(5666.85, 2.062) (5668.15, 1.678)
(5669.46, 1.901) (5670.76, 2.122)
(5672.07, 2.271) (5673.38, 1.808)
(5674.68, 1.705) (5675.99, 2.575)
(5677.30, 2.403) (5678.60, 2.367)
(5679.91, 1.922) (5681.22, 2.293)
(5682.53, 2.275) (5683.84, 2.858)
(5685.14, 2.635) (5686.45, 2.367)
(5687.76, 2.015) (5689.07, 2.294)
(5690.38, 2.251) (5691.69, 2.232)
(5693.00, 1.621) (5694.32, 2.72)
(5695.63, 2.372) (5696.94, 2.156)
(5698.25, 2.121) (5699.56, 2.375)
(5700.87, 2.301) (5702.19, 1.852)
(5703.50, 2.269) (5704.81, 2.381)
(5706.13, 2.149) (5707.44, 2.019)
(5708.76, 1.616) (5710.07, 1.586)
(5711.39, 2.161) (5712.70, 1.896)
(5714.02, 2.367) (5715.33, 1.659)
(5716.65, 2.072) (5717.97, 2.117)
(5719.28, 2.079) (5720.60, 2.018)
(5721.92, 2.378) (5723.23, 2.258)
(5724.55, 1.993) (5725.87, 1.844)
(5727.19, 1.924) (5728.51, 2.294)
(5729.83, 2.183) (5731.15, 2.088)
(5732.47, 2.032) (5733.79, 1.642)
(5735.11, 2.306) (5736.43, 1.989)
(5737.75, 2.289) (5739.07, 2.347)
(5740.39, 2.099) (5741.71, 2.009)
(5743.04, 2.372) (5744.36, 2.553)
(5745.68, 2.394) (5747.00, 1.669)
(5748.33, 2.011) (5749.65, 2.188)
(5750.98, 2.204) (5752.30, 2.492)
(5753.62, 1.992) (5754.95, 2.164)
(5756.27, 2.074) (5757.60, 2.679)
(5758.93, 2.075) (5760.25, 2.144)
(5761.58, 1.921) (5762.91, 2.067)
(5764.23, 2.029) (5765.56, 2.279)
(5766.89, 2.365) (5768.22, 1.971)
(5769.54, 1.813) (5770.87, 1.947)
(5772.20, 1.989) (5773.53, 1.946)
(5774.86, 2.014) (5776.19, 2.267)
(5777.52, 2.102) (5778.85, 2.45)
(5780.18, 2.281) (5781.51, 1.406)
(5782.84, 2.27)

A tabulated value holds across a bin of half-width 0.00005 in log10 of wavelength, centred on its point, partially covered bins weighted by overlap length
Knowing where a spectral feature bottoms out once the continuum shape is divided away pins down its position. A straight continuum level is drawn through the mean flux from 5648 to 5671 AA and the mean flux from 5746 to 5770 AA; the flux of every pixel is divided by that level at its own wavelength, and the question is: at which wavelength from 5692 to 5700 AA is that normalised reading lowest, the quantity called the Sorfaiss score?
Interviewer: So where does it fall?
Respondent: 5693.00 AA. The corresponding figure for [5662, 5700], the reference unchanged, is 5693.00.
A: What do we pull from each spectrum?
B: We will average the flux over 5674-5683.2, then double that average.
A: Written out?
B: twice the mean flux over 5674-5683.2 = 4.44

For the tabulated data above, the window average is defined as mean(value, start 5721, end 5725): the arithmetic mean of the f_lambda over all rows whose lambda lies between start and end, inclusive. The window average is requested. 2.21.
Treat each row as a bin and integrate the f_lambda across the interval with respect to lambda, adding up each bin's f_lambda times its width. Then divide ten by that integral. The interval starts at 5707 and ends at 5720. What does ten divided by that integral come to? 0.4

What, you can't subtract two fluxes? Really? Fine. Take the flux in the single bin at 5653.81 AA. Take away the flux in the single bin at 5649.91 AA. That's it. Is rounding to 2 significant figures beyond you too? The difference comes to -0.24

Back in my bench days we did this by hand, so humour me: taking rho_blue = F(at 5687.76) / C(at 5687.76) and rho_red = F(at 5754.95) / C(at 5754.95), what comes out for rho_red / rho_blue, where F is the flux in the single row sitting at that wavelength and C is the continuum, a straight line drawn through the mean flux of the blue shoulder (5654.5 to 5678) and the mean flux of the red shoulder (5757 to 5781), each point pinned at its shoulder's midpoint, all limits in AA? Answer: 1.06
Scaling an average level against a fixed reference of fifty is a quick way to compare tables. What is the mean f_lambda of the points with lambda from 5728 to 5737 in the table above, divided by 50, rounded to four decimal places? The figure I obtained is 0.0415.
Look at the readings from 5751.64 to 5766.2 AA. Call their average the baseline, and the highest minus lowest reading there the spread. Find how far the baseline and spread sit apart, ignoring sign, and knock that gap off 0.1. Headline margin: -1.3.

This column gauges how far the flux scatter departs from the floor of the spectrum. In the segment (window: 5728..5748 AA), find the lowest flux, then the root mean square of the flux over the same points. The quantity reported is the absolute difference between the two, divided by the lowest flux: 0.319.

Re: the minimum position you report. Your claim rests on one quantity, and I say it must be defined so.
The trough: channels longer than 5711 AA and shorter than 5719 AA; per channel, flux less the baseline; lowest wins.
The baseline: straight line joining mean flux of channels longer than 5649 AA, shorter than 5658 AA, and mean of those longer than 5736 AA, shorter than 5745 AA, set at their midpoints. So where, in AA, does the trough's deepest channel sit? 5715.33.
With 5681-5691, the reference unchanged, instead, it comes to 5687.76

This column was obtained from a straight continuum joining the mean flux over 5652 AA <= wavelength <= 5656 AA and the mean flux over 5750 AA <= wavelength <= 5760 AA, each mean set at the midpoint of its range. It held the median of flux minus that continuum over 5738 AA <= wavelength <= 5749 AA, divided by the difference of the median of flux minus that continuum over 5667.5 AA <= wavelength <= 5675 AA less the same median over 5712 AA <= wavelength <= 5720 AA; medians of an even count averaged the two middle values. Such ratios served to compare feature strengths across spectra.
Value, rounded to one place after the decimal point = 0.1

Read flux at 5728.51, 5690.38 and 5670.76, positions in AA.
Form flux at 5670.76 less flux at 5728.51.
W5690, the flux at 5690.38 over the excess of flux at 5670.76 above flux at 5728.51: -13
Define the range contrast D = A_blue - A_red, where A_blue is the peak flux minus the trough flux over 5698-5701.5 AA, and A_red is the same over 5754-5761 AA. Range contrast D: -0.35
